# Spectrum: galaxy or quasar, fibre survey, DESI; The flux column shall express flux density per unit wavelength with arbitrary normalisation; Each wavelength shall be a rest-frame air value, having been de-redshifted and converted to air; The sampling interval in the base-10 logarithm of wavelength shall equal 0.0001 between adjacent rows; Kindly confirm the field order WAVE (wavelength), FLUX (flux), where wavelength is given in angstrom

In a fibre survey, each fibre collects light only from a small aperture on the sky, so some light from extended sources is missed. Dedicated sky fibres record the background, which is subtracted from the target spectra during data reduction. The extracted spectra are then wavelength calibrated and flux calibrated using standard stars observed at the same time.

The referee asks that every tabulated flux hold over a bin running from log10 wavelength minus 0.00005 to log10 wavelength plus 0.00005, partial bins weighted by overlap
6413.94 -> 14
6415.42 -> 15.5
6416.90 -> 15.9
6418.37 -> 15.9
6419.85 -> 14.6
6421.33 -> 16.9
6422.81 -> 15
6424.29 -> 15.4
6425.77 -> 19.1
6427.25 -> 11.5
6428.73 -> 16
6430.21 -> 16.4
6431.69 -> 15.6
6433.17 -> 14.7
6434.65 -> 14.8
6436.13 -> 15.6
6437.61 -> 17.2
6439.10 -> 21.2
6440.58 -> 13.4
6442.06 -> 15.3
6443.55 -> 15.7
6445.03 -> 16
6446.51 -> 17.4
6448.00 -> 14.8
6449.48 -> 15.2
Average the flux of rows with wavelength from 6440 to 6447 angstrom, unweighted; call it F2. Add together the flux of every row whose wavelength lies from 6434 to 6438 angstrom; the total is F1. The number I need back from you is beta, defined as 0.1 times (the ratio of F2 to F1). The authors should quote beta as 0.033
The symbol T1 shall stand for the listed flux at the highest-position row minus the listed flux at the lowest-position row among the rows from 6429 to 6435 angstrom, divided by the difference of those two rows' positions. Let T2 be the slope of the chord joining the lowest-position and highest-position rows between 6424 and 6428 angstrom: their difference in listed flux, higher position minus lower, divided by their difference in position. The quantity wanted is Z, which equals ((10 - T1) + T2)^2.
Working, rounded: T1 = -0.4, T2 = -1.3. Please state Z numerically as 82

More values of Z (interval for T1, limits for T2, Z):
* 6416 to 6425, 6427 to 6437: 111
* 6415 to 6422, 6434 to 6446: 98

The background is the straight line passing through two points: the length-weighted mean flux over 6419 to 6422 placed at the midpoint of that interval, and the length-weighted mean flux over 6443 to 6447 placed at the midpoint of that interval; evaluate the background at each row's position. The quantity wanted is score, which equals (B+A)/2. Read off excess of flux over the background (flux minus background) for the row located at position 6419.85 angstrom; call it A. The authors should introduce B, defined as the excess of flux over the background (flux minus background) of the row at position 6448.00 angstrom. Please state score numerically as -1.4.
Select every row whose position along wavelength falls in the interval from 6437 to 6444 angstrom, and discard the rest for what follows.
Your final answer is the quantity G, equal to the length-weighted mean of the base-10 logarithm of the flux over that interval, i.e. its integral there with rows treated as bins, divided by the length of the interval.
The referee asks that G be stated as 1.21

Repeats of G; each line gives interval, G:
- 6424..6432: 1.19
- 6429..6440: 1.21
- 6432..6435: 1.17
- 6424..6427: 1.21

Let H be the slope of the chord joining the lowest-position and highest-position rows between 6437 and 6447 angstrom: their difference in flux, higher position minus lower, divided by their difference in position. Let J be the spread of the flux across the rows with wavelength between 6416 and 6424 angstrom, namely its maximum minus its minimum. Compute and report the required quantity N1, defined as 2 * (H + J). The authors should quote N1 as 5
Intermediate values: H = 0.0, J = 2.3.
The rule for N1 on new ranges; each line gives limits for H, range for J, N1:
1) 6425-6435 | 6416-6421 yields 2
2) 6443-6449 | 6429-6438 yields 5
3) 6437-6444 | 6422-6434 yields 15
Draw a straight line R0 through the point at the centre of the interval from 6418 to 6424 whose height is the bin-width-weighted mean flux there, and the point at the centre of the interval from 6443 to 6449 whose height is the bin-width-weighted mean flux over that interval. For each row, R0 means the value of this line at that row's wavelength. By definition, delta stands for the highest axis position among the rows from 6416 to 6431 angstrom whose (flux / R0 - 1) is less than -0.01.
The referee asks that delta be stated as 6427.25 angstrom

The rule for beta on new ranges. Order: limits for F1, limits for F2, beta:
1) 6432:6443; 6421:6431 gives 0.014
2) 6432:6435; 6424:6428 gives 0.052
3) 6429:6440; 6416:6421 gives 0.013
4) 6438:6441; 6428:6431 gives 0.047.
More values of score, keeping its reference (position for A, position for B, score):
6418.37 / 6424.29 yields -0.1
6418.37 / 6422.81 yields -0.3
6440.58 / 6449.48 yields -2.1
